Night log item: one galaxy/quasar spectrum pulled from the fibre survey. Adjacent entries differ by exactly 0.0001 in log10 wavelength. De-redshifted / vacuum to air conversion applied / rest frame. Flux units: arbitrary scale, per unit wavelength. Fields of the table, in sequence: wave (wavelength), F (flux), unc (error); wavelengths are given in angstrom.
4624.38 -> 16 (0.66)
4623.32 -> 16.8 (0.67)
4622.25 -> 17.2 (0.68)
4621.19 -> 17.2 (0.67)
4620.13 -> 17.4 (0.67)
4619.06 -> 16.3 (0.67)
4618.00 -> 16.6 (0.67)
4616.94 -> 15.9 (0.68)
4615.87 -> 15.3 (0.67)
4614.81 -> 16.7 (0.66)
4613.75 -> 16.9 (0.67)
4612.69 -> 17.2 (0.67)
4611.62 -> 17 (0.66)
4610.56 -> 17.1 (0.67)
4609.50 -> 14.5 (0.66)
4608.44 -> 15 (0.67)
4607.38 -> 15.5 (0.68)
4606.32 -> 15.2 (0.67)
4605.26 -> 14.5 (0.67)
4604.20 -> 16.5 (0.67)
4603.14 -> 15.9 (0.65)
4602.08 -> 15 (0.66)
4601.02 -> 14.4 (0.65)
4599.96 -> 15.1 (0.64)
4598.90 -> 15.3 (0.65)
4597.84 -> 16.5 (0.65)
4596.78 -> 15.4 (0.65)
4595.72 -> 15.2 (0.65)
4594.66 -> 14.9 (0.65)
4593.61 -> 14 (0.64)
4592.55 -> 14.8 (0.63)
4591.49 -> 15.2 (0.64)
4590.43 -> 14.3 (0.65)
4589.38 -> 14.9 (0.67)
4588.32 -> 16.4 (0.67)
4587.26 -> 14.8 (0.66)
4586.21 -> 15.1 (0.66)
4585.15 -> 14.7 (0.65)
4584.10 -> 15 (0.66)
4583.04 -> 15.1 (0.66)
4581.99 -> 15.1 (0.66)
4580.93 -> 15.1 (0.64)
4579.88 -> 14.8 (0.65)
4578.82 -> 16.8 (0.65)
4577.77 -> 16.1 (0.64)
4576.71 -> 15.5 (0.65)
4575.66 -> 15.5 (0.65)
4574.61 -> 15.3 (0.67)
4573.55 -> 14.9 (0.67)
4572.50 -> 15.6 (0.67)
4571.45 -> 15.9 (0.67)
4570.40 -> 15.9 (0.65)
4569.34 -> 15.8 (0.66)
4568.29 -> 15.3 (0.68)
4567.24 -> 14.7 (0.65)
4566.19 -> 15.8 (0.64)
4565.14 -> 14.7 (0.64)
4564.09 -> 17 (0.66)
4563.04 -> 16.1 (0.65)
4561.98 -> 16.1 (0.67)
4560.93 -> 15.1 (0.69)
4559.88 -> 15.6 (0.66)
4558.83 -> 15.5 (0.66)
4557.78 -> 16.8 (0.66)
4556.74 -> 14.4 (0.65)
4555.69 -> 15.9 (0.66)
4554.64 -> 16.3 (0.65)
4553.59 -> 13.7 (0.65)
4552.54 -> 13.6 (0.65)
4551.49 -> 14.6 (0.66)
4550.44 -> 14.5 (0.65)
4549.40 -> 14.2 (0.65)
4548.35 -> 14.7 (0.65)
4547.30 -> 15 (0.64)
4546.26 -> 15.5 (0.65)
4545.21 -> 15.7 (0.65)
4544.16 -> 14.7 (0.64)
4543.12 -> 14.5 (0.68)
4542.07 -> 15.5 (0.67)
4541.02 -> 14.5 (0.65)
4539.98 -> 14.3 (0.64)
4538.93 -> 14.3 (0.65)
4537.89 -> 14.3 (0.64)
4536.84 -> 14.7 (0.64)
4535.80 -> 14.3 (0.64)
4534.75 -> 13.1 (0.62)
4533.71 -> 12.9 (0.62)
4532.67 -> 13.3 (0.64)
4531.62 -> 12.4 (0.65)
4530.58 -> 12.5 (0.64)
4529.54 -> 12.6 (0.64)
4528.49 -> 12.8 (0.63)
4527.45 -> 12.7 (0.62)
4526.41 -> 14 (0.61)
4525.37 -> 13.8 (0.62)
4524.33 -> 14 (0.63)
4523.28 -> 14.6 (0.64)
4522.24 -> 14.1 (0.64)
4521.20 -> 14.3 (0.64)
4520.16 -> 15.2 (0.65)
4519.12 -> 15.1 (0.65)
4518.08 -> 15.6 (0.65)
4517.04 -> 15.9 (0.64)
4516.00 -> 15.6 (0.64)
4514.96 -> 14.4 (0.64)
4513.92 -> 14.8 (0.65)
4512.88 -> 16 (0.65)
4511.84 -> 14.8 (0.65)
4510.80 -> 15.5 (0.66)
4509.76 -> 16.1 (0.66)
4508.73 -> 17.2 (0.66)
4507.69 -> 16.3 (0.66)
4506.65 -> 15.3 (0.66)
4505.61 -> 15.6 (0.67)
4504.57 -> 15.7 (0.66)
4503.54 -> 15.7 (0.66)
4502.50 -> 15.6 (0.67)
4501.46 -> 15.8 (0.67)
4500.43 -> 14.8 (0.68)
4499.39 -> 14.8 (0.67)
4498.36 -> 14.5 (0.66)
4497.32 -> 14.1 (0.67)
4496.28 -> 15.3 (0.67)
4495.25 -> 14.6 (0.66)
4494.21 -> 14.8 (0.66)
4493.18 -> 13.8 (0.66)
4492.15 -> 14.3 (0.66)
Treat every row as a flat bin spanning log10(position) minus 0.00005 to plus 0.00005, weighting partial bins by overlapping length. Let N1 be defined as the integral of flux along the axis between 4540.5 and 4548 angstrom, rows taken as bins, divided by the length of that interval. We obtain 15.0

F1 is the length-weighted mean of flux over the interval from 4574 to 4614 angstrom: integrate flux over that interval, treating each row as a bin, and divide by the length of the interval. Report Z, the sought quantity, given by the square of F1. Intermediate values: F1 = 15.4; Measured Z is 237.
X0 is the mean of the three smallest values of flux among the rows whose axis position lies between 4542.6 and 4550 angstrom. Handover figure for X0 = 14.5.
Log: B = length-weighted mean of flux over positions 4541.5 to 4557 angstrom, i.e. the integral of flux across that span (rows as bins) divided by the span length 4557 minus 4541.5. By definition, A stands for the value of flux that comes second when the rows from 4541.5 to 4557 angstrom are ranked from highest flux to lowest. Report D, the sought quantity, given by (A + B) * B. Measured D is 457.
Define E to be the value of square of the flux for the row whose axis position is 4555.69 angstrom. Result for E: 253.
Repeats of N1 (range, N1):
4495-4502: 14.9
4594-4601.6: 15.2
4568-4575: 15.5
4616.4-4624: 16.8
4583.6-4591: 15.0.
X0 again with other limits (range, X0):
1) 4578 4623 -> 14.2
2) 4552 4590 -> 13.9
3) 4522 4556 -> 12.5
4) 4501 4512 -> 15.2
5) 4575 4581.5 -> 15.1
